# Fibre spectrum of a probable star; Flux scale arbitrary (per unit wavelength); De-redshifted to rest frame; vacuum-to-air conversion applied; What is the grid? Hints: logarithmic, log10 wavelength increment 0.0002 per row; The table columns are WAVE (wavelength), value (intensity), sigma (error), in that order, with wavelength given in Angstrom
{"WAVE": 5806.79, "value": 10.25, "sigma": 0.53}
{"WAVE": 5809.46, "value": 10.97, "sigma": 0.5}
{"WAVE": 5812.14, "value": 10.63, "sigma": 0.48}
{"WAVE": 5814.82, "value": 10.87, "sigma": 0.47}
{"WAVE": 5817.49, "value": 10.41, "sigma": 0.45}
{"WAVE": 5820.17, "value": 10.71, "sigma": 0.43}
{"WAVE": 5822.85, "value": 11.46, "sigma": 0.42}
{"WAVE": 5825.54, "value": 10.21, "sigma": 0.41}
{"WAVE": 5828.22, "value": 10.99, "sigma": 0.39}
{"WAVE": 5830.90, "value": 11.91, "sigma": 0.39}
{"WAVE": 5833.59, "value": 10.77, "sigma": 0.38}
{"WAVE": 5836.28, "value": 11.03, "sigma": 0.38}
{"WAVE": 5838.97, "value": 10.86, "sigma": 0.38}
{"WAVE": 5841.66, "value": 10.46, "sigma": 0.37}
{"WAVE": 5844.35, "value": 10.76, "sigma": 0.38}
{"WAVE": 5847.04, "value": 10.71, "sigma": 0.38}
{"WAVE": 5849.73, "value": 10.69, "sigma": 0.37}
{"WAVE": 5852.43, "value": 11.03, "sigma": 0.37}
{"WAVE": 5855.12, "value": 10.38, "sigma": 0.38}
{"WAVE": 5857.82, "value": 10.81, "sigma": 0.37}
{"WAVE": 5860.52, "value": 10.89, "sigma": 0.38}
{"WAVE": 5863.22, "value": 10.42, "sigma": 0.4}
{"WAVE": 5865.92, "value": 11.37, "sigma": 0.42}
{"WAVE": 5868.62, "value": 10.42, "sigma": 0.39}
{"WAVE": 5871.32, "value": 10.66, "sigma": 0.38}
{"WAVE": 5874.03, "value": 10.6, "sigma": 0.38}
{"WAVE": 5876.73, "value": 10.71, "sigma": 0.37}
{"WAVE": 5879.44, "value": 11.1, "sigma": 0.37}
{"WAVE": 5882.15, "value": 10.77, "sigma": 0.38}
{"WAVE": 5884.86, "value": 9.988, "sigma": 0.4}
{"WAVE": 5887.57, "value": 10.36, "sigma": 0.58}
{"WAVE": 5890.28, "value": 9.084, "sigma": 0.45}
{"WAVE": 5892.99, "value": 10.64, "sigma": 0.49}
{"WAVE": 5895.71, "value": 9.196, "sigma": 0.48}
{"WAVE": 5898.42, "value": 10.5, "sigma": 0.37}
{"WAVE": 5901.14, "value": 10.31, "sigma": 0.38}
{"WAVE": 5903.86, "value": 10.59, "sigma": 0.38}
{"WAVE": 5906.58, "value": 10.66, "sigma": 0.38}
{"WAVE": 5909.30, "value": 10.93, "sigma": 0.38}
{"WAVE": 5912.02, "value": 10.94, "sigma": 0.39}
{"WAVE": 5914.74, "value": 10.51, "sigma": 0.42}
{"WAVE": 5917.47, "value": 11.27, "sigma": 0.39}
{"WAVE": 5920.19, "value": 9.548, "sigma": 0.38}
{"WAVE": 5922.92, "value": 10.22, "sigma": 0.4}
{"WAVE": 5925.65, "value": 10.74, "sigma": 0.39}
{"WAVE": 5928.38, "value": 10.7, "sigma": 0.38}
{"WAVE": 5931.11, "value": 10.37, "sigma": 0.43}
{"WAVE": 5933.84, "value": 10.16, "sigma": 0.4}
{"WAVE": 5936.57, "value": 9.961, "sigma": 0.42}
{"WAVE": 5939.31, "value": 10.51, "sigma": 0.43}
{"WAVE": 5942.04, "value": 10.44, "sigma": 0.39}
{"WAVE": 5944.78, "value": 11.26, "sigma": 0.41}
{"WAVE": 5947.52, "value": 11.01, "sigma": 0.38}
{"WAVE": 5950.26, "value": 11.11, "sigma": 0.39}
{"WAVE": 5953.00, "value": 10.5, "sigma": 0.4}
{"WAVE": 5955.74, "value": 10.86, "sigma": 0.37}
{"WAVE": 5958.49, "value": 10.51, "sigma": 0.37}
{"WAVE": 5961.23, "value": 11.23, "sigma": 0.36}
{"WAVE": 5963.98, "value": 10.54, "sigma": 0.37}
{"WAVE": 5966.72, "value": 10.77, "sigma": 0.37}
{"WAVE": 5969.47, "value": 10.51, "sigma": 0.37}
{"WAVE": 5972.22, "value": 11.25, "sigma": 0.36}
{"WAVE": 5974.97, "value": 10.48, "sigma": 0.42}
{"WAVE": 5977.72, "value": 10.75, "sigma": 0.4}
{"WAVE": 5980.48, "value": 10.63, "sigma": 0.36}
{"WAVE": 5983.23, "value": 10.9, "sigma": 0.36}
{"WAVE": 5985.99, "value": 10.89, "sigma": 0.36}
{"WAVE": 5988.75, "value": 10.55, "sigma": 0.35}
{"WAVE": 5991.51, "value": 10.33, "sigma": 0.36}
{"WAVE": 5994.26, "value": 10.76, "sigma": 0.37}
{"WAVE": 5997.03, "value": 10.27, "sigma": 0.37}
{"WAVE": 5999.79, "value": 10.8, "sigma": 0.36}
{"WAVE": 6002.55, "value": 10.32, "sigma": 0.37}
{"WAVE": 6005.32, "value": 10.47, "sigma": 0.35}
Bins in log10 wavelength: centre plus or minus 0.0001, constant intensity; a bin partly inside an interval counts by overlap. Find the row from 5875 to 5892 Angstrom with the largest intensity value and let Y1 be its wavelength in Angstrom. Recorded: 5879.44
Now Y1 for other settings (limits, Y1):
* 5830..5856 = 5830.90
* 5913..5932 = 5917.47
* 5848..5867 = 5865.92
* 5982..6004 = 5983.23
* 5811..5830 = 5822.85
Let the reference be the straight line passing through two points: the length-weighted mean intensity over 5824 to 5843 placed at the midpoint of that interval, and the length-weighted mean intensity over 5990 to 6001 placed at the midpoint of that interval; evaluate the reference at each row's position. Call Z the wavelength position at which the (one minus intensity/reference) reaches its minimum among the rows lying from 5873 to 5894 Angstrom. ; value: 5879.44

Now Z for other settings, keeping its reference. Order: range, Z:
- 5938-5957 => 5944.78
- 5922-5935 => 5925.65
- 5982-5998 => 5983.23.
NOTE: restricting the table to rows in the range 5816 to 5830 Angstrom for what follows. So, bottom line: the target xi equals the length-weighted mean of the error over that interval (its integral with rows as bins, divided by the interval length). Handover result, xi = 0.420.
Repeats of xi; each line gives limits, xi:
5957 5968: 0.368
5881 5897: 0.464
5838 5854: 0.375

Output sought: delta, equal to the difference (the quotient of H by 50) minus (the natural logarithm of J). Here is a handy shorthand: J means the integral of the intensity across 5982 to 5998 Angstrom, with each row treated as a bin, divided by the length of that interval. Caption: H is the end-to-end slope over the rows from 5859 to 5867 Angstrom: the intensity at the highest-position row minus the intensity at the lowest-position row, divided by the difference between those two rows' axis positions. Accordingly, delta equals -2.36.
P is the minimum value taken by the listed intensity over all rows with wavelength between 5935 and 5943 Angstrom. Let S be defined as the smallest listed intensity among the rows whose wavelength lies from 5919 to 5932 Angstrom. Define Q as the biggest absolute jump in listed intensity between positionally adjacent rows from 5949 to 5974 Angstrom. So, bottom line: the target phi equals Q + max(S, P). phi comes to 10.7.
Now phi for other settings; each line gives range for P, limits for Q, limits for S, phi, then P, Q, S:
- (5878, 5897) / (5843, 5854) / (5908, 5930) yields 9.9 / 9.084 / 0.34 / 9.548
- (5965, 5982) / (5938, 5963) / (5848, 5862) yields 11.3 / 10.48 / 0.82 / 10.38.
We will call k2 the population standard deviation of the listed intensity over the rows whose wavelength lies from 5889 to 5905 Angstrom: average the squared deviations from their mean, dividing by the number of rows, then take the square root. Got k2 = 0.65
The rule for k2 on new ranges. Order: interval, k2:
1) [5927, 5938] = 0.27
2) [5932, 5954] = 0.43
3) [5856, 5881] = 0.29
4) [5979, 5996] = 0.20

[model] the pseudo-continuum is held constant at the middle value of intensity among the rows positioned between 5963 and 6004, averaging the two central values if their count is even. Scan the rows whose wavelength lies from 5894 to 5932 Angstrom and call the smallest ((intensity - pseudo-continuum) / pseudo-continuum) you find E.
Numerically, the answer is -0.13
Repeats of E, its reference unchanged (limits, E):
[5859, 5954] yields -0.15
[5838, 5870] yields -0.02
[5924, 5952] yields -0.06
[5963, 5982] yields -0.01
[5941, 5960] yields -0.02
